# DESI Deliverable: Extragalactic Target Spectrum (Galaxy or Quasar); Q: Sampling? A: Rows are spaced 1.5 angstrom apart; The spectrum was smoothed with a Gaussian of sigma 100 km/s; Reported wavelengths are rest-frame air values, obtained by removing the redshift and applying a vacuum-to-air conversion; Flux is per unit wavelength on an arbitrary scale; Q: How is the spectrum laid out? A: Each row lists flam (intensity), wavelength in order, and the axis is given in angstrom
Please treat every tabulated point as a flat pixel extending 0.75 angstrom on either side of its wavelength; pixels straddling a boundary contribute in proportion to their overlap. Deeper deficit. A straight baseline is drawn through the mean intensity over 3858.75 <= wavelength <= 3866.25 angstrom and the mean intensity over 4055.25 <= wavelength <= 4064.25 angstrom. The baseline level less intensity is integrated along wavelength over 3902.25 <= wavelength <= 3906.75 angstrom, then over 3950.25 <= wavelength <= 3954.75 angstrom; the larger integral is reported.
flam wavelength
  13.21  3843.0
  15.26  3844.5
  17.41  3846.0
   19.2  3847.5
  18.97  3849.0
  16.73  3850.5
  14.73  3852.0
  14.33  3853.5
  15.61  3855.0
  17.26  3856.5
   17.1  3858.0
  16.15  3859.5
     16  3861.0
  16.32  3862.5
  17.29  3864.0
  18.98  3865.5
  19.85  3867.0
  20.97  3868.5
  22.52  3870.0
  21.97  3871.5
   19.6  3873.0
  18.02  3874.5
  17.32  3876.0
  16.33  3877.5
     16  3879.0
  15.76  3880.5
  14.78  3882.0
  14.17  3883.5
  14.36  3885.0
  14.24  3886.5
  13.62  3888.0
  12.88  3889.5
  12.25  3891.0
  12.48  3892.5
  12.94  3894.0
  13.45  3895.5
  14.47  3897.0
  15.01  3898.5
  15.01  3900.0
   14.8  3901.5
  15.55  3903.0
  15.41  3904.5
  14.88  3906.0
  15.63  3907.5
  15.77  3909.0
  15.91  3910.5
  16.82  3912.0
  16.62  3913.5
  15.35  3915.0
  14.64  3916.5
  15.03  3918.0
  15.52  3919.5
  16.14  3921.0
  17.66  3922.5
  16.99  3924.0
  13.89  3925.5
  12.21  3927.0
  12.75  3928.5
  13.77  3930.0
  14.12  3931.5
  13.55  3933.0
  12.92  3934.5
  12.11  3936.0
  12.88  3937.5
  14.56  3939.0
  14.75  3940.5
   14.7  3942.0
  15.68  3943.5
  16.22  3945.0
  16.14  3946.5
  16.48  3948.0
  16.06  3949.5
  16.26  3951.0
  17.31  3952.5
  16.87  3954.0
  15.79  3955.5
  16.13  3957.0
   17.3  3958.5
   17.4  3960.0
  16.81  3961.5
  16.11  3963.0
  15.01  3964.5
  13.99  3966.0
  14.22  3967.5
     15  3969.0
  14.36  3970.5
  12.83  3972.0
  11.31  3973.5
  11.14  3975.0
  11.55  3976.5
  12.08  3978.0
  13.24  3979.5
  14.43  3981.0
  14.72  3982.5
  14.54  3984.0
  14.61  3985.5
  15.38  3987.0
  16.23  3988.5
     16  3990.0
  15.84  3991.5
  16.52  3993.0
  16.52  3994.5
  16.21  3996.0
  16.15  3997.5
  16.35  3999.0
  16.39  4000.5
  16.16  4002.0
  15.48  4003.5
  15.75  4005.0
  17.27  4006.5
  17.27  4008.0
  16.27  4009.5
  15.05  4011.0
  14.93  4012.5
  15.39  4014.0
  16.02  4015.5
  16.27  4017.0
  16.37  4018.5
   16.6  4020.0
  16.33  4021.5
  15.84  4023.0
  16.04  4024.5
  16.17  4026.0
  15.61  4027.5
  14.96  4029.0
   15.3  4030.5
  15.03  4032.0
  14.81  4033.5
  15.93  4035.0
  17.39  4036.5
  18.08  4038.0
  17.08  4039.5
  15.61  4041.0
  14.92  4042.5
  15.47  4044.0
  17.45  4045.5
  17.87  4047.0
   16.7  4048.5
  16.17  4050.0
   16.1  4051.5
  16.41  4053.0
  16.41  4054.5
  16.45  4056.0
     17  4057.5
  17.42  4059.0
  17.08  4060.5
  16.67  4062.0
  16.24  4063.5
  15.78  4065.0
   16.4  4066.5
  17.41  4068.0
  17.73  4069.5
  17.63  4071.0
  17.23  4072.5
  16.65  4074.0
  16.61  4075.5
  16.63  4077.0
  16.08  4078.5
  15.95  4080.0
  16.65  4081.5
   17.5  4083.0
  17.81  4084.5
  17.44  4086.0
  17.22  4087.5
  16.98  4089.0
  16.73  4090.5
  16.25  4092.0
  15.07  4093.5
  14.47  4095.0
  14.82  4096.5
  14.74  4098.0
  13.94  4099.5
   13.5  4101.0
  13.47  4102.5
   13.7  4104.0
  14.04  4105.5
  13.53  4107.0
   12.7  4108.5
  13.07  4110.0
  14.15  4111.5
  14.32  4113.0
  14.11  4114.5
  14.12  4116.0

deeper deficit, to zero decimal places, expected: 7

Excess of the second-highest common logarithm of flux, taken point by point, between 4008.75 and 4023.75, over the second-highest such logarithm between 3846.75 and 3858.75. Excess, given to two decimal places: -0.06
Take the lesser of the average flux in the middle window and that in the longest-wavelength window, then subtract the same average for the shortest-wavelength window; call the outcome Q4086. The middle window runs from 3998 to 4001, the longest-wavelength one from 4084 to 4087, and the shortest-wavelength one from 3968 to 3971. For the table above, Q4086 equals 1.7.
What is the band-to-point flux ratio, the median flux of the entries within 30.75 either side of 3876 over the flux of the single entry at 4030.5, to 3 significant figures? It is 1.03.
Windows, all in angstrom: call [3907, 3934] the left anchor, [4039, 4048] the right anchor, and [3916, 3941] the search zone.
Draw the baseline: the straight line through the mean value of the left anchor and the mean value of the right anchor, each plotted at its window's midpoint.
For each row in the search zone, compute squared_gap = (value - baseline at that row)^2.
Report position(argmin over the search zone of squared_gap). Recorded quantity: 3918.0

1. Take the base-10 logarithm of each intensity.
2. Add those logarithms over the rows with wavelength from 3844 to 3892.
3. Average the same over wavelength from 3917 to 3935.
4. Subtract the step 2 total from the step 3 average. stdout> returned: -38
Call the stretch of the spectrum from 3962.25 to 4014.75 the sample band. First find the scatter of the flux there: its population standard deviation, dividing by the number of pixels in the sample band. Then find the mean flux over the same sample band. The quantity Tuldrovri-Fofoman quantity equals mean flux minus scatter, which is 13.4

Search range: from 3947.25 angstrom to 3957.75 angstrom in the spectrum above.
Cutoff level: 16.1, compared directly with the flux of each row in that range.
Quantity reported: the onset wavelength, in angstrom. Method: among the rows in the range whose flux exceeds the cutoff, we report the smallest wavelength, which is 3948.0 angstrom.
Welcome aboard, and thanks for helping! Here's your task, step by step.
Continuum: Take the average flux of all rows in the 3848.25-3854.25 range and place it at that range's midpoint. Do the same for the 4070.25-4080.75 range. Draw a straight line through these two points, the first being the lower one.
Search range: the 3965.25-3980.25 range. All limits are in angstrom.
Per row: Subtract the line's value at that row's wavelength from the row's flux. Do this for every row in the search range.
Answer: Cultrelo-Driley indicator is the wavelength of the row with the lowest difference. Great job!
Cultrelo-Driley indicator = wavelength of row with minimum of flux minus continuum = 3975.0 angstrom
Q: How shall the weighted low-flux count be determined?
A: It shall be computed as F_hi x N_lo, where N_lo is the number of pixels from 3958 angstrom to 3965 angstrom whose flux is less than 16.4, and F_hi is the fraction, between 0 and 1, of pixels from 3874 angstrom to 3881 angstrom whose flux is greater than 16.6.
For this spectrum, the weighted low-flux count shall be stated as 0.80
